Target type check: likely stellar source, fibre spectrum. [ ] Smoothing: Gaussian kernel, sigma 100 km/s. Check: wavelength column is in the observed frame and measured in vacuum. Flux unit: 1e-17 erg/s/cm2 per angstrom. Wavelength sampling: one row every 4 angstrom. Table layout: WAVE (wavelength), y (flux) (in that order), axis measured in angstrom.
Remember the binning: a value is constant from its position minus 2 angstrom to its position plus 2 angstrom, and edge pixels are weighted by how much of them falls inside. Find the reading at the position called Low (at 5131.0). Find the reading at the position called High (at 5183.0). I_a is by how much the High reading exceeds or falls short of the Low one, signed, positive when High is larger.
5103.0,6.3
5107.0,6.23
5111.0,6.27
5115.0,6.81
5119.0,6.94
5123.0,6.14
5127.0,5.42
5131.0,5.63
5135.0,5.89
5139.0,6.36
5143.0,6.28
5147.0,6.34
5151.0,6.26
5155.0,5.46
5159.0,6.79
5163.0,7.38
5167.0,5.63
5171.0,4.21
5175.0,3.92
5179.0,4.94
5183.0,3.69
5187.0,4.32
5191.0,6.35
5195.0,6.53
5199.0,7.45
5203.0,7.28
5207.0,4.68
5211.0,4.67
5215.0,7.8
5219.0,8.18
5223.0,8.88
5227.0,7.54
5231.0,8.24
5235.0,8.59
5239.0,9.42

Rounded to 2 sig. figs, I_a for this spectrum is -1.9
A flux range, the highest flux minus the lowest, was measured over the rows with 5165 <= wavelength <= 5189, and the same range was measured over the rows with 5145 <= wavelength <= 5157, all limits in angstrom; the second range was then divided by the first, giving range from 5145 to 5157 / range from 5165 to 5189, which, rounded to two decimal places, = 0.45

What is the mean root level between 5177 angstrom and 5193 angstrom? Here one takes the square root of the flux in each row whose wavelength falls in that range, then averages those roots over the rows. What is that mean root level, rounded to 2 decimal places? 2.19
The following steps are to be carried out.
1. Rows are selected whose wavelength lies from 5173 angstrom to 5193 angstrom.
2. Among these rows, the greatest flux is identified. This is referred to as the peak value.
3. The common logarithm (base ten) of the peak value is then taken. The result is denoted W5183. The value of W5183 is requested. 0.80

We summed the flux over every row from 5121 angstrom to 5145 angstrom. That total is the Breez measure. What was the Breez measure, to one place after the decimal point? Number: 35.7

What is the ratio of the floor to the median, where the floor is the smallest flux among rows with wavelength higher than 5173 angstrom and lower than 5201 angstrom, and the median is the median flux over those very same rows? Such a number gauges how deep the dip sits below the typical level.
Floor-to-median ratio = 0.75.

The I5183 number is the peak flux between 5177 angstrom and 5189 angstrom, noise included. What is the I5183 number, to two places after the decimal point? 4.94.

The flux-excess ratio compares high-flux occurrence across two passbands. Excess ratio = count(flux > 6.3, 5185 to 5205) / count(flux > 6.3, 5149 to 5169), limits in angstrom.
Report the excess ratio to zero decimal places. 2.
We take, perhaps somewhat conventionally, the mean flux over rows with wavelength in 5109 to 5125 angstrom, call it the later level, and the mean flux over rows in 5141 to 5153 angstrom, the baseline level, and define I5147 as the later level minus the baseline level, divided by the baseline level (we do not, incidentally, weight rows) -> 0.04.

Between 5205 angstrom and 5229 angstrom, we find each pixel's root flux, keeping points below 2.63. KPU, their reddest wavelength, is 5211.0 angstrom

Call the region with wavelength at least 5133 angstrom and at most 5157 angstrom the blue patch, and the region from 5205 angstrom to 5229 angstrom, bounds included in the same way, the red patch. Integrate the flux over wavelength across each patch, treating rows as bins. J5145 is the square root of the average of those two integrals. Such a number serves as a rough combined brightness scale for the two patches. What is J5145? 12.5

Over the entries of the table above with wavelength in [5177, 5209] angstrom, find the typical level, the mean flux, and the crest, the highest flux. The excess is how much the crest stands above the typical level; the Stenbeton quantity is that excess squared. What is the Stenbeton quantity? 3.2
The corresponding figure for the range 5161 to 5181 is 4.7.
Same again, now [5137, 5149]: 0.0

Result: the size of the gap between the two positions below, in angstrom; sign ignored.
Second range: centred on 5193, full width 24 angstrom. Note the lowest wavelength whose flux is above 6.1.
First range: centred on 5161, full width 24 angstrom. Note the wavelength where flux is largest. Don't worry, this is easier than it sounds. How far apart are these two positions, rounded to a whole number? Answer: 28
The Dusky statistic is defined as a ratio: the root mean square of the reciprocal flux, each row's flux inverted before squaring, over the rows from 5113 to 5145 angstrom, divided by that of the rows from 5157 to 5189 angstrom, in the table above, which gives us 0.77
